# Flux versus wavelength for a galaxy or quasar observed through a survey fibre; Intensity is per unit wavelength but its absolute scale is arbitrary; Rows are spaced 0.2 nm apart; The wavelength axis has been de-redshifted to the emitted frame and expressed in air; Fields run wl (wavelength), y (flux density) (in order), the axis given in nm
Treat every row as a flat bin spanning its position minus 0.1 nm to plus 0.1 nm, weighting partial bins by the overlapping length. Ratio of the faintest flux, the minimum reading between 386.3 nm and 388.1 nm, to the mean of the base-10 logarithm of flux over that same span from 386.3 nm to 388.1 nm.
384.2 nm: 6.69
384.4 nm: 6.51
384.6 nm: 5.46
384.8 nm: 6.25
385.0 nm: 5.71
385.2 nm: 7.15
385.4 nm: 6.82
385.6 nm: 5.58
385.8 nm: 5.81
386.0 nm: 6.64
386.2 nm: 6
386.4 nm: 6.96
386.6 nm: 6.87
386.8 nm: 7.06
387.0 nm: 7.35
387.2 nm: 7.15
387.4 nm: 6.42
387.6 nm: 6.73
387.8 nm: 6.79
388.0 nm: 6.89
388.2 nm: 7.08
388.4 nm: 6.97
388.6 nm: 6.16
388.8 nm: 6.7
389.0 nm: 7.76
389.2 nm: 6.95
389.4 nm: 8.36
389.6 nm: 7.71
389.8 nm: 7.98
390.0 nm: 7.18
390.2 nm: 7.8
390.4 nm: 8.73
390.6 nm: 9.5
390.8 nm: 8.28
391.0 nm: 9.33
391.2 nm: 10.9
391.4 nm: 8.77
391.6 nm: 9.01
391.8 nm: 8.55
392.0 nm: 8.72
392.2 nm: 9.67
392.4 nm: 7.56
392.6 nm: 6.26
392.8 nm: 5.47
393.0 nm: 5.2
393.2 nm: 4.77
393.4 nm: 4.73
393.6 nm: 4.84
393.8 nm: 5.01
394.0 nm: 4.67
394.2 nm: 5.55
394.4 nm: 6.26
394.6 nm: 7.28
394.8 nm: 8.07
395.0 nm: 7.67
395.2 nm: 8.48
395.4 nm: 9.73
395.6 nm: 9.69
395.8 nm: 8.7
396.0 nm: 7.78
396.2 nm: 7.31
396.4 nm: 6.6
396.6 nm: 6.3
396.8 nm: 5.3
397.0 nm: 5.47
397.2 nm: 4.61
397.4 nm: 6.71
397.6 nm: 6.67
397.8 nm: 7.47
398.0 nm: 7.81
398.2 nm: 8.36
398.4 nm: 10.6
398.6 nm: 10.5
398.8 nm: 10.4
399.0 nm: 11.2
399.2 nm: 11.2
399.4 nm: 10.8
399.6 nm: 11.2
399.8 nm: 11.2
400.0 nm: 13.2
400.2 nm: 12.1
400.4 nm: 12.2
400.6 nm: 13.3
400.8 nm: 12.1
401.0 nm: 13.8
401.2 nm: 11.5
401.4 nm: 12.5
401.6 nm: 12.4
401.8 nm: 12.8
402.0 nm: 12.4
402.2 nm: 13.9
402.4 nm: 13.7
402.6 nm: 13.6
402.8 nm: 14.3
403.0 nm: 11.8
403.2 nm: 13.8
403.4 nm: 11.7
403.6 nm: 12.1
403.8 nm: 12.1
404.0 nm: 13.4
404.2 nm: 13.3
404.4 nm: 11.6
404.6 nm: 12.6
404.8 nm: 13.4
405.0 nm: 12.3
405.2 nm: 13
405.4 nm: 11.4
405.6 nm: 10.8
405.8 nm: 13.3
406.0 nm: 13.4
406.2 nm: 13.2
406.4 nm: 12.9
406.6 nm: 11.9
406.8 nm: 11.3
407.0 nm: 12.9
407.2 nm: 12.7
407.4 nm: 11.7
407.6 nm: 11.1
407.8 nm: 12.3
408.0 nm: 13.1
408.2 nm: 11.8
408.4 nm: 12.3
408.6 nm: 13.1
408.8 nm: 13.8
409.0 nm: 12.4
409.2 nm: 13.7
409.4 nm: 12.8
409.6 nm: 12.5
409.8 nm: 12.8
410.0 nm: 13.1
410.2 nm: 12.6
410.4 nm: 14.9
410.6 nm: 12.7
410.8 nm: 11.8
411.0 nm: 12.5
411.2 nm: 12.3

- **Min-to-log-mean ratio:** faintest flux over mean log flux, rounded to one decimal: 7.6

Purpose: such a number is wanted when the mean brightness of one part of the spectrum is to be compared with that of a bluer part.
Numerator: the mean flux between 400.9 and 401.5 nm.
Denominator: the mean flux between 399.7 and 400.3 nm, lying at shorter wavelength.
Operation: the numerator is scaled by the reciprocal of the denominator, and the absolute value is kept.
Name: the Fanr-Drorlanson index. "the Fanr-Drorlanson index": 1.04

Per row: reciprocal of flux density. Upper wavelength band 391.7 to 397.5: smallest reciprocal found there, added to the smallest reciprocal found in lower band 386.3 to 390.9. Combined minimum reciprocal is 0.21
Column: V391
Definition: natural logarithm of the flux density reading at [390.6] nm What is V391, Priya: 2.3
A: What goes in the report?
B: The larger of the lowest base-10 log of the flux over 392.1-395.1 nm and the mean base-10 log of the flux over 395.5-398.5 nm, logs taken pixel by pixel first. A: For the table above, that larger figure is 0.85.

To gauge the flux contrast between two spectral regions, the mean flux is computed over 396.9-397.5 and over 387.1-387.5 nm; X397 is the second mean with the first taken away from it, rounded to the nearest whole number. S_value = 1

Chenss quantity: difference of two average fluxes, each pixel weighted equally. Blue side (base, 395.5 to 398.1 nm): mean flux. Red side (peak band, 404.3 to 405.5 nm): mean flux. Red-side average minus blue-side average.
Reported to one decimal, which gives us 5.4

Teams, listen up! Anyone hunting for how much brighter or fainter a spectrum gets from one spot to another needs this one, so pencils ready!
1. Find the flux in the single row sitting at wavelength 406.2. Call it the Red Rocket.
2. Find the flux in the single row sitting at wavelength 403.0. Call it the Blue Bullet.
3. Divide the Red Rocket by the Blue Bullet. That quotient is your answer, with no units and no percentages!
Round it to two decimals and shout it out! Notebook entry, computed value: 1.12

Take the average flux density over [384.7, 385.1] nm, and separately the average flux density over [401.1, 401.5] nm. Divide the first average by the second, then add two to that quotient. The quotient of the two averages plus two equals 2.50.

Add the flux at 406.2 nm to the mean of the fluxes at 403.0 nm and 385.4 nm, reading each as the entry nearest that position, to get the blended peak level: 22.5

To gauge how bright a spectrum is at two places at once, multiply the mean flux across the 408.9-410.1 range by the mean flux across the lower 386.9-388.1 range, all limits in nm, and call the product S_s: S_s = 89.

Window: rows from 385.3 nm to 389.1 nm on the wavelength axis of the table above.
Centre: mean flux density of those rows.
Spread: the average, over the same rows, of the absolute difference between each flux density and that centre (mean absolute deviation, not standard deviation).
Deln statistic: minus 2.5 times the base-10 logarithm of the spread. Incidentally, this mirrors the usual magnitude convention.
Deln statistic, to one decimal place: 1.0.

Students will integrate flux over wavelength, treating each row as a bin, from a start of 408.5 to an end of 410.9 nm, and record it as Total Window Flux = 31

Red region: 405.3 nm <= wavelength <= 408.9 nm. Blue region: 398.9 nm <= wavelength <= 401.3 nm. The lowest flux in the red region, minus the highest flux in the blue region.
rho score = -3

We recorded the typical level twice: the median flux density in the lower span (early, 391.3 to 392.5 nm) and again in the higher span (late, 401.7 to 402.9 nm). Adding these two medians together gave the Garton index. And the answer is 22.4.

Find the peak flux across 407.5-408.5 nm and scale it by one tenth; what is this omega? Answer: 1.31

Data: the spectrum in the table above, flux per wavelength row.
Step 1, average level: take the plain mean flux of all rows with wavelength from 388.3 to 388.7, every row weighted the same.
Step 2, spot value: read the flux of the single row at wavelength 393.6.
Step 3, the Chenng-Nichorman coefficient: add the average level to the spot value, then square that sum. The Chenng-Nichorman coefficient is 130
